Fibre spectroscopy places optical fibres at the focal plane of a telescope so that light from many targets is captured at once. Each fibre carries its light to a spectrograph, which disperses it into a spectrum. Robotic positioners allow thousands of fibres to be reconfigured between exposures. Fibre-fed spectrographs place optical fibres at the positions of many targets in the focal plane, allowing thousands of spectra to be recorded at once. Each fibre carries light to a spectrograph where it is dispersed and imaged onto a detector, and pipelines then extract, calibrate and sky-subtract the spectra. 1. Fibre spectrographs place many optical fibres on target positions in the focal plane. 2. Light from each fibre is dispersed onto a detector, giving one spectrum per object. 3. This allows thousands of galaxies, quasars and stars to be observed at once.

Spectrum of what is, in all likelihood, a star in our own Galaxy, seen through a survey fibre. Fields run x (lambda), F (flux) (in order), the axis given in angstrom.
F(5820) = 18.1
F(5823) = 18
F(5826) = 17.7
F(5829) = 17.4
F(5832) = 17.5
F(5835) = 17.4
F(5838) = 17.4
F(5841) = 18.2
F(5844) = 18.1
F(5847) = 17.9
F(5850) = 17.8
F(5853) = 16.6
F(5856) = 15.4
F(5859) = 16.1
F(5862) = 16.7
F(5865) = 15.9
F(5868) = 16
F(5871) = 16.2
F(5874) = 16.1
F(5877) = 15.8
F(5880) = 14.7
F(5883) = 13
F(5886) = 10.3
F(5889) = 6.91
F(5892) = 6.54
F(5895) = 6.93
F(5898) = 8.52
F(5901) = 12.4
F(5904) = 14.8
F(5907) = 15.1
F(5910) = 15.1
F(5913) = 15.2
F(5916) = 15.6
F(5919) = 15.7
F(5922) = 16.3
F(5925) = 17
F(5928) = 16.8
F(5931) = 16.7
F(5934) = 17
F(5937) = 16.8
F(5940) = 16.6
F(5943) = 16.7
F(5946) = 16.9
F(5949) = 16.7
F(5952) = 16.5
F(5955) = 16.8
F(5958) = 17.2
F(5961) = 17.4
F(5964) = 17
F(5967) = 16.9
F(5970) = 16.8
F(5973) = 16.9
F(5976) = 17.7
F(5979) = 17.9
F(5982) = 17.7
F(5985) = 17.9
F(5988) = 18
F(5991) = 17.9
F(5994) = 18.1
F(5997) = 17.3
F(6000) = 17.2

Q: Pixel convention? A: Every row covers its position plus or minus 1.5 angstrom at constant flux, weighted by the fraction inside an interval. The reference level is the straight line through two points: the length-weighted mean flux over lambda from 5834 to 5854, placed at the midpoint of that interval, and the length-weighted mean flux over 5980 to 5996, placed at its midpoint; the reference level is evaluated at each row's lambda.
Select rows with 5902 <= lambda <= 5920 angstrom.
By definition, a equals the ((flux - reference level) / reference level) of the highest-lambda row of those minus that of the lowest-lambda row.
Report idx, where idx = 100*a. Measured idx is 5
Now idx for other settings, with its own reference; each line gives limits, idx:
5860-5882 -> -11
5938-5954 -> -1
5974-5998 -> -2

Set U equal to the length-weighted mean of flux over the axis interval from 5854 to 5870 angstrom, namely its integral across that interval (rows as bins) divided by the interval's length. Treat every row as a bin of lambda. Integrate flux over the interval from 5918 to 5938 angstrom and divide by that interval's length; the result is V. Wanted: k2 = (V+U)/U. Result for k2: 2.04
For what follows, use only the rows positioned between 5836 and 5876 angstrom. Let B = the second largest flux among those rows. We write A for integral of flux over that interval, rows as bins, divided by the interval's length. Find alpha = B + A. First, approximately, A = 16.8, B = 18.1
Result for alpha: 34.9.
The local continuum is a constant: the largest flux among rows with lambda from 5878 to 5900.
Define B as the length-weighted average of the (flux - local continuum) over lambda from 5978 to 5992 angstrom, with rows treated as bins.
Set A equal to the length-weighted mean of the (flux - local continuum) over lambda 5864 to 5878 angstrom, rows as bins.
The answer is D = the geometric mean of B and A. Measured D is 2.04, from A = 1.31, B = 3.2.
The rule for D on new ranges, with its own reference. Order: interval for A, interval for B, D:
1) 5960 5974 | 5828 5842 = 2.56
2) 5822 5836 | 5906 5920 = 1.36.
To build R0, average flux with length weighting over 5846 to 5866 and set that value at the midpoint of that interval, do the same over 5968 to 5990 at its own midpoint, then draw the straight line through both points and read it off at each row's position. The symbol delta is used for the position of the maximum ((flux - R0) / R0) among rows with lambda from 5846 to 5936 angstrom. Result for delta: 5847 angstrom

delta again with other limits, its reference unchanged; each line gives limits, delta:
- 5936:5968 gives 5961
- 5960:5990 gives 5988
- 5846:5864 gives 5847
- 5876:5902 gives 5877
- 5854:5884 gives 5862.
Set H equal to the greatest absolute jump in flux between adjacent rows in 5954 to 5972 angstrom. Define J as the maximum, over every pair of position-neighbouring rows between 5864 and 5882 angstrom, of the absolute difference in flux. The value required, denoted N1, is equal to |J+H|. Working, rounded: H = 0.40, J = 1.1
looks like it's 1.5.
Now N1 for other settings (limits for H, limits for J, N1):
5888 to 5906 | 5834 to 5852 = 4.7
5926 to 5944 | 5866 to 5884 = 2.0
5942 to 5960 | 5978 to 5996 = 0.6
